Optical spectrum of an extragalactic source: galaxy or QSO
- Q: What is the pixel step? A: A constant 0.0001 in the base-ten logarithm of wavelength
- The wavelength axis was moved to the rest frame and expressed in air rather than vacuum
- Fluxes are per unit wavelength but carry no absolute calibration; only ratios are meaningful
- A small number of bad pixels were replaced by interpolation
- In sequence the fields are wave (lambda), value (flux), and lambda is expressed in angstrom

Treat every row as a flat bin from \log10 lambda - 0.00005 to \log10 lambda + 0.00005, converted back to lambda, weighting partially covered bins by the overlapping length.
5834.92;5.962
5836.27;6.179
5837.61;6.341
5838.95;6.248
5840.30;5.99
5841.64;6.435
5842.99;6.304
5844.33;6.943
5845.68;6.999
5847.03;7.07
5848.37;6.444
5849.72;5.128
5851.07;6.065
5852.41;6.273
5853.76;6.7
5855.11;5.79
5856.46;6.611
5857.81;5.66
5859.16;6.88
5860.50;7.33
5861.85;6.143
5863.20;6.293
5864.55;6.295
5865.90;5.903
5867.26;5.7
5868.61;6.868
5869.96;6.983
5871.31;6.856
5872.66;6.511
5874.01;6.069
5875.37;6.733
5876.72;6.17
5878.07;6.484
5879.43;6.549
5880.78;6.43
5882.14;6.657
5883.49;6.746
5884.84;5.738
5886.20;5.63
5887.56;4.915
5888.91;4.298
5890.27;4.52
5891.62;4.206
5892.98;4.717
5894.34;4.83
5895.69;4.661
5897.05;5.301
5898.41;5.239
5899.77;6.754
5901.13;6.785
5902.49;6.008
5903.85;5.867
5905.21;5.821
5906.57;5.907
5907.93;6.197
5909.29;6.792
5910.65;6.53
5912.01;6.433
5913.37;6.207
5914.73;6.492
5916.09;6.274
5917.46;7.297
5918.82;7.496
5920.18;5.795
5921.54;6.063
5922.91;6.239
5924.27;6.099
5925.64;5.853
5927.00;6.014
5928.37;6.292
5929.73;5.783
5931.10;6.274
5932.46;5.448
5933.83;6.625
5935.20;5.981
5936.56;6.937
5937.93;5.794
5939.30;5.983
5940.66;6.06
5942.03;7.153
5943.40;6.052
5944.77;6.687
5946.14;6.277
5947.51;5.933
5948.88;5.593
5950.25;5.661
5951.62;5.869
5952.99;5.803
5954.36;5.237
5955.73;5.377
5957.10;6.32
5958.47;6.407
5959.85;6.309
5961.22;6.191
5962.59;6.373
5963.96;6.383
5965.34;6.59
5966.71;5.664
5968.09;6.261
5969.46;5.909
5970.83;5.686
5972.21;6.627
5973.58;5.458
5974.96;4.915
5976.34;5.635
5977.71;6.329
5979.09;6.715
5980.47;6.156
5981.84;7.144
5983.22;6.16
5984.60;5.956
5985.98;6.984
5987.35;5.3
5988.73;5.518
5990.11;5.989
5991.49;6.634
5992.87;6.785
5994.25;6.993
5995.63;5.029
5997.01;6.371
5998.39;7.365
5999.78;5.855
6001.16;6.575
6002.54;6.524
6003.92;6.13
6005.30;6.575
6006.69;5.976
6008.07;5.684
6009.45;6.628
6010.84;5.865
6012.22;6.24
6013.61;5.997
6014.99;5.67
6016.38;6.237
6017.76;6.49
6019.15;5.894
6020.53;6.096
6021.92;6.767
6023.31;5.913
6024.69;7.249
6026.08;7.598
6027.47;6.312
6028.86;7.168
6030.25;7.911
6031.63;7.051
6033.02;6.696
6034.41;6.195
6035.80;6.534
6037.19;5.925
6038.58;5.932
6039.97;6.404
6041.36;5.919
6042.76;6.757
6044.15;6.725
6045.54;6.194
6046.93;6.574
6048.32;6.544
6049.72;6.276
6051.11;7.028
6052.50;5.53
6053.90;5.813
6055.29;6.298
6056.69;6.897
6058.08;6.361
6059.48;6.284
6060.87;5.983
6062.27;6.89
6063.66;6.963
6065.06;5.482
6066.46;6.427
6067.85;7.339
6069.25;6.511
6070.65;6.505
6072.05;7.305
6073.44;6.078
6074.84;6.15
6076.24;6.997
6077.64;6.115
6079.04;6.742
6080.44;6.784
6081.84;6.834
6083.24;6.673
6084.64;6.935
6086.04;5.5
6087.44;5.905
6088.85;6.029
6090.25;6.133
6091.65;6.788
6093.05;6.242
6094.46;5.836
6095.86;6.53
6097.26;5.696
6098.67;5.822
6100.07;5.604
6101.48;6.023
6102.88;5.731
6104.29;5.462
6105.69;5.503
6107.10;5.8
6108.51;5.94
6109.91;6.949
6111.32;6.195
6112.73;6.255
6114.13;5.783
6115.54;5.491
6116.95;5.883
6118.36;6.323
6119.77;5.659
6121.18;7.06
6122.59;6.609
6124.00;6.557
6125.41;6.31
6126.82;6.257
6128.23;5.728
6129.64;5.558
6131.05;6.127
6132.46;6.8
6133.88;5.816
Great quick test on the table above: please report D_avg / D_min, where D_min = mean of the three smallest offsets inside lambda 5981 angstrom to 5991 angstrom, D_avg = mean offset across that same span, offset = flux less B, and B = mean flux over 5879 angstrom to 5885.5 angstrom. 0.3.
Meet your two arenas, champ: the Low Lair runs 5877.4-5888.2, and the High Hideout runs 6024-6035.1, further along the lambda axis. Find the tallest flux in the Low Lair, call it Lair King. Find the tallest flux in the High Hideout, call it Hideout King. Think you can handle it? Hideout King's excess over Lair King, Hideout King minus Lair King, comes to 1.2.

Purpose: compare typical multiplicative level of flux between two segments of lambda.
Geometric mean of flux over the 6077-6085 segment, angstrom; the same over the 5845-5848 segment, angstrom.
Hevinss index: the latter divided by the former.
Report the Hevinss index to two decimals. 1.05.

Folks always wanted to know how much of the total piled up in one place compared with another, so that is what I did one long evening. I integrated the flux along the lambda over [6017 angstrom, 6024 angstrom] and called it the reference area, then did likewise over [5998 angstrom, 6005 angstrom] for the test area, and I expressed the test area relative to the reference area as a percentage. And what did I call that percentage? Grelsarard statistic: 104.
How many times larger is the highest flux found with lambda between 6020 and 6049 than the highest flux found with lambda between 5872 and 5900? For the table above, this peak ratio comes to 1.17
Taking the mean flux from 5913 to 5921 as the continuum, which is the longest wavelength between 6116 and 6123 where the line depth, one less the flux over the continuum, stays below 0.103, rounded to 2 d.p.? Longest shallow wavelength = 6122.59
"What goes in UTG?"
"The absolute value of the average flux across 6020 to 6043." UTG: 6.61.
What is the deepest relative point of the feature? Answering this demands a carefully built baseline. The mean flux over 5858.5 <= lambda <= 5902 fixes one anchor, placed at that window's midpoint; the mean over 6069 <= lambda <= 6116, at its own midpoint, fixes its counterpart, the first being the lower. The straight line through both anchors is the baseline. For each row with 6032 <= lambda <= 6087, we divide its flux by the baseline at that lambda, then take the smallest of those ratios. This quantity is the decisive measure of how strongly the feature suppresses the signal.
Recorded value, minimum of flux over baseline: 0.89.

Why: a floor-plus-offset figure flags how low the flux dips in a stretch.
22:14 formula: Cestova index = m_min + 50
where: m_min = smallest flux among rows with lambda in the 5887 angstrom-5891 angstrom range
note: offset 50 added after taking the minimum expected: 54.3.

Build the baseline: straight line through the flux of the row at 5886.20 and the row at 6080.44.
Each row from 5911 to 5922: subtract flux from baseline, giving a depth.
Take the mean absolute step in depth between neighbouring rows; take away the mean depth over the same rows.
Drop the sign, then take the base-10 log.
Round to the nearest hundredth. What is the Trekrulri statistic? 0.10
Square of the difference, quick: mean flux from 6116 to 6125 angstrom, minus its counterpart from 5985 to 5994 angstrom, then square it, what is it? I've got 0.0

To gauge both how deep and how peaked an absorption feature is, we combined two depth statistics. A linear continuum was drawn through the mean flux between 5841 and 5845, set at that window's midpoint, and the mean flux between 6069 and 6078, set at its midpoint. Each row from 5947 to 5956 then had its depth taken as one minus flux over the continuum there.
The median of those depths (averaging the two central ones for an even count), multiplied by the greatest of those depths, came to 0.027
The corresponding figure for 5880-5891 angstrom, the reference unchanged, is 0.046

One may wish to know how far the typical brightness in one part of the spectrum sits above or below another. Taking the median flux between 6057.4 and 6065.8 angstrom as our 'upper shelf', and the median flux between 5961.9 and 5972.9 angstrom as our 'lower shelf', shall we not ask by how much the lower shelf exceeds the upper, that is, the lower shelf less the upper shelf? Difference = 0.0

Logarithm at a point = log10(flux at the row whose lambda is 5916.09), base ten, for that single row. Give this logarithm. 0.798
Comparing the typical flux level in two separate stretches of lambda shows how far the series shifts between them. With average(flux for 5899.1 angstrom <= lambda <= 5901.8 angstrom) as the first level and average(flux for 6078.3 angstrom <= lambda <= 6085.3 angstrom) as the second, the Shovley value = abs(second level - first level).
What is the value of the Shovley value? 0.02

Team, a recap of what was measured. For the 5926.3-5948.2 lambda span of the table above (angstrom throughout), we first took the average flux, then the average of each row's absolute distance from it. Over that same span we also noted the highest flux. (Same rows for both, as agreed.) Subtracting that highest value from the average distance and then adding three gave -3.8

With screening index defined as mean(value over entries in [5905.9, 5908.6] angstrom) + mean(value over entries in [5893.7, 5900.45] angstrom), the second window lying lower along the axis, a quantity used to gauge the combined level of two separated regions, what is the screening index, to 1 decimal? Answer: 11.4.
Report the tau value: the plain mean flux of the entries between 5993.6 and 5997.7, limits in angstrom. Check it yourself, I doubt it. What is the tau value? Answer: 6.1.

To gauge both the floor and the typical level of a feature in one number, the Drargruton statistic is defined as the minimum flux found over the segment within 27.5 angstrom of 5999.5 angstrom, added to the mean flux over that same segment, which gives 11.2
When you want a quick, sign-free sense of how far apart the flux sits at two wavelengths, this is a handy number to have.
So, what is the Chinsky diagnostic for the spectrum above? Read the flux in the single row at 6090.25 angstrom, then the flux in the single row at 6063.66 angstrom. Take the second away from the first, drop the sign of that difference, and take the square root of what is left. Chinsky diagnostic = 0.91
